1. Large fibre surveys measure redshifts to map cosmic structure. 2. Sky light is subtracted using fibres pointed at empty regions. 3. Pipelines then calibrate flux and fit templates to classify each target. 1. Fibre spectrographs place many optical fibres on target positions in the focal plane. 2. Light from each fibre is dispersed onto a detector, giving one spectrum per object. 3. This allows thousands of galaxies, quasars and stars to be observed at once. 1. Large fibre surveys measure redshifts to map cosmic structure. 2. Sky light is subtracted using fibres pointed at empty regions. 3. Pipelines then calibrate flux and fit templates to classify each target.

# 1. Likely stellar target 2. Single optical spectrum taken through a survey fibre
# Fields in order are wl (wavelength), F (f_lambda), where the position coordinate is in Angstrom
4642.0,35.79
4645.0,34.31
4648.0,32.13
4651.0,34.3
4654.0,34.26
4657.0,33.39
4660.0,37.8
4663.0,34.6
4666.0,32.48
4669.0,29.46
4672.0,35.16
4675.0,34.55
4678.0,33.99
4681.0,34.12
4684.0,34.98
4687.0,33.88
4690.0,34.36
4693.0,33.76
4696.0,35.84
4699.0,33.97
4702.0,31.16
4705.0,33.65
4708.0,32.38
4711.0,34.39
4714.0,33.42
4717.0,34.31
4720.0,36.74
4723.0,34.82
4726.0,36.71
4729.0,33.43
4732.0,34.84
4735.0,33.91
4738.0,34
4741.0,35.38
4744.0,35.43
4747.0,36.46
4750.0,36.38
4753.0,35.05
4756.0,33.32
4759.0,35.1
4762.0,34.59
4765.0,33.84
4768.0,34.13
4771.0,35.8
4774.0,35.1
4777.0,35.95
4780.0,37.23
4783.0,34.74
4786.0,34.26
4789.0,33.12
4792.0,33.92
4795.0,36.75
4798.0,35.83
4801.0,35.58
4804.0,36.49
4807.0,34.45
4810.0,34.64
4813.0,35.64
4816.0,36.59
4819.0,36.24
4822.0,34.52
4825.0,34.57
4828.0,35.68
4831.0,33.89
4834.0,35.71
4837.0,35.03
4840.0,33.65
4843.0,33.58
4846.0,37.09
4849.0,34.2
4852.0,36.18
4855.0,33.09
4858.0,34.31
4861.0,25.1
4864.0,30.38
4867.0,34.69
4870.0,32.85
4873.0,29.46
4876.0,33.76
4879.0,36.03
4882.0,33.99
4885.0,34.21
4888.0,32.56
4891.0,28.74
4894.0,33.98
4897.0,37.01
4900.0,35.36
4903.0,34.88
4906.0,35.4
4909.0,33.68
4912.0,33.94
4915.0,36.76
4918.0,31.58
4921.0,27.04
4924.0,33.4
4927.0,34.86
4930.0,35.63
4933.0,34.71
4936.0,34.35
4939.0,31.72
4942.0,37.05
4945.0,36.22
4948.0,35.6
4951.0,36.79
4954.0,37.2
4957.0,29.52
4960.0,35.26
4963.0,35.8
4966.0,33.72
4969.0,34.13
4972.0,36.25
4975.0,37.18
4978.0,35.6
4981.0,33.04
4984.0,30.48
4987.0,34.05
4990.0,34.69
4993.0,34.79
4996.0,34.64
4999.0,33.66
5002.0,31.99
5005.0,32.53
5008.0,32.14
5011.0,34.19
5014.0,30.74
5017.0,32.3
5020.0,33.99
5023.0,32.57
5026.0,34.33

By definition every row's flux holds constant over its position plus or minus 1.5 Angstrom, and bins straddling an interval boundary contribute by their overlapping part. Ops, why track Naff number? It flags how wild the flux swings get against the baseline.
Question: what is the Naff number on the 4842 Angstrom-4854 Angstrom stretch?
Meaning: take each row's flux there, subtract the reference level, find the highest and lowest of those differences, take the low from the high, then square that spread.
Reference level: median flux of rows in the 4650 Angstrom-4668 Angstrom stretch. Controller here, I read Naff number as 12.3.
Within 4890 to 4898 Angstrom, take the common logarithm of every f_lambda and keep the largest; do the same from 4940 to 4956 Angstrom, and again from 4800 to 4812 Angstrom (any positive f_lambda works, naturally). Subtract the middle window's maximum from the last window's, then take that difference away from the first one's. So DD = 1.58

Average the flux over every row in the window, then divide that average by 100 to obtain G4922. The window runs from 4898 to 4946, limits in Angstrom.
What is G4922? 0.342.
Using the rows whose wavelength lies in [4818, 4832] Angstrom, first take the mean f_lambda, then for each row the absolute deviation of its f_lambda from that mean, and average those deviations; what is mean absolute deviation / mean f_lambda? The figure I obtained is 0.022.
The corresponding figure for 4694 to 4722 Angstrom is 0.035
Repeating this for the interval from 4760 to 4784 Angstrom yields 0.025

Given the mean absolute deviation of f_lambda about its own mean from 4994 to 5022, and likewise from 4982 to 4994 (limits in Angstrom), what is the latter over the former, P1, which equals 1.4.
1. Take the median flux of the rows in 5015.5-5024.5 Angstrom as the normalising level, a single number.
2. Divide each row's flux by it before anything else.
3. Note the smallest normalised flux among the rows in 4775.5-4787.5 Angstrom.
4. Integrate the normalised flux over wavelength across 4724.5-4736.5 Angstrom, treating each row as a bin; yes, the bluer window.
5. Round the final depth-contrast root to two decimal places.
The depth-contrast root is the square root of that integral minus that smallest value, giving 3.43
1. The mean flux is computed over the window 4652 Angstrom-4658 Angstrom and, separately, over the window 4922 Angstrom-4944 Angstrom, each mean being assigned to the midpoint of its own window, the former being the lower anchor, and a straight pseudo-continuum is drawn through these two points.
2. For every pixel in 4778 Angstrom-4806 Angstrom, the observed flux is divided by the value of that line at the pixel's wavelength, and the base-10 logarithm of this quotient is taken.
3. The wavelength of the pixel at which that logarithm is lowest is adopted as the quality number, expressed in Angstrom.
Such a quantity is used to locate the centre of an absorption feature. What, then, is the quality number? 4789.0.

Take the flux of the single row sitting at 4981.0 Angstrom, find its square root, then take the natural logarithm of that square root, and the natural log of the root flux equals 1.75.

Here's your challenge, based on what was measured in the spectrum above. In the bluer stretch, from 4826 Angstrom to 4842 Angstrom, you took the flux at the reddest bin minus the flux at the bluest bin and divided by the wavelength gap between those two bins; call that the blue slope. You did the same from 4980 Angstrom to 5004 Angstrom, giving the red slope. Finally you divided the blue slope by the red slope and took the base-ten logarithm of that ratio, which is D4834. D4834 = 0.5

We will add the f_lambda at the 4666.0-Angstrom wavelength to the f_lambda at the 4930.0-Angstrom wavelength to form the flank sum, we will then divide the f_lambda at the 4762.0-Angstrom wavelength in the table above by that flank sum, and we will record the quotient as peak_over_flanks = 0.508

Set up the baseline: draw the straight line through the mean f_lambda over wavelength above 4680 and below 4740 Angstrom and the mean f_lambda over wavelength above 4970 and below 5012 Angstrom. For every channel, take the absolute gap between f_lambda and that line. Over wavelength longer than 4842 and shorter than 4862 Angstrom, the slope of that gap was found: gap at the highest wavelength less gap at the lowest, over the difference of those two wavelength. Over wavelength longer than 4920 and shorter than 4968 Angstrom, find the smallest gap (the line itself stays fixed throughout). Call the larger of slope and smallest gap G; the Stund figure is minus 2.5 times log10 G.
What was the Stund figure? 0.82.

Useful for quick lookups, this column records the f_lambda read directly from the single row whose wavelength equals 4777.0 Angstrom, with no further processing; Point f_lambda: 35.95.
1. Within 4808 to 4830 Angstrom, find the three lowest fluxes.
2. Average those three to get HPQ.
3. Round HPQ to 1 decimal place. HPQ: 34.6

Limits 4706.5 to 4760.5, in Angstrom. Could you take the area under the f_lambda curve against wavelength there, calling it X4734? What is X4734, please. 1878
